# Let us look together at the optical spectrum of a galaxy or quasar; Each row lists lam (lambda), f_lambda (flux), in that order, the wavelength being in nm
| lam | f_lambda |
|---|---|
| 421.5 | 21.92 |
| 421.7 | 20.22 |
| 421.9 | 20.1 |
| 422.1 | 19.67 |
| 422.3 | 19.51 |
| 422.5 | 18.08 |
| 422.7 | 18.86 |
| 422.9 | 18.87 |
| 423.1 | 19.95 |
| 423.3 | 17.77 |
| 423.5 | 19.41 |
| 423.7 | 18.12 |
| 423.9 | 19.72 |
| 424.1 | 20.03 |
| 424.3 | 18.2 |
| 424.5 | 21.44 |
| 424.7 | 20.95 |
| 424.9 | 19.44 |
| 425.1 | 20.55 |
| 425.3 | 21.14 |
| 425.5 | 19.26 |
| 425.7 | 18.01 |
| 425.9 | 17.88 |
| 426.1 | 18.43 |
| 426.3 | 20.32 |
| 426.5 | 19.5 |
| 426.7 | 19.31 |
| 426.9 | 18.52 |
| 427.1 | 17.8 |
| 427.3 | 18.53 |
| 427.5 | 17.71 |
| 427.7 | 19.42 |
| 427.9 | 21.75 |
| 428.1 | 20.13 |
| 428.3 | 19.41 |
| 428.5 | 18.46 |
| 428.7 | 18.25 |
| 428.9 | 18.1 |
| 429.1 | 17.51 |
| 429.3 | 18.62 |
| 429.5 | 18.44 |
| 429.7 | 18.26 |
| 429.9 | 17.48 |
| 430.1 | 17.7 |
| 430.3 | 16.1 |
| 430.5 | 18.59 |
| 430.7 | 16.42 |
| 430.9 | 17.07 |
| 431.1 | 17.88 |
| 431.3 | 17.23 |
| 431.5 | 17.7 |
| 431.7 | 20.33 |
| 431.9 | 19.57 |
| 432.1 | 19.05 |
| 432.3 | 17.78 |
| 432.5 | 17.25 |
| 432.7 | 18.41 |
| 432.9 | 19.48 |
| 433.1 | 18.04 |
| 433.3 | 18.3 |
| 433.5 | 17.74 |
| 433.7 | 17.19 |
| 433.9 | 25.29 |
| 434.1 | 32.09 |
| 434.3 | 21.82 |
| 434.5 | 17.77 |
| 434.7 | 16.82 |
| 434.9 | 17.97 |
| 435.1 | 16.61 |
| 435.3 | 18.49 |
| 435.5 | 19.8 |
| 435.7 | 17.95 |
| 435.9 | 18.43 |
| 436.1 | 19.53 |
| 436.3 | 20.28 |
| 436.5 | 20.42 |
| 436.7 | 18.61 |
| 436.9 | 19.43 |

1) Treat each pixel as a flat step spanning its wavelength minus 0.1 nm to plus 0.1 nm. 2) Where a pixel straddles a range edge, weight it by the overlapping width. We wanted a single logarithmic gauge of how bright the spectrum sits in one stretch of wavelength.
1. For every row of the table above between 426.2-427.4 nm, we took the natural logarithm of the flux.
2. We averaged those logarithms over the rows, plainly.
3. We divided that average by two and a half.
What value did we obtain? 1.18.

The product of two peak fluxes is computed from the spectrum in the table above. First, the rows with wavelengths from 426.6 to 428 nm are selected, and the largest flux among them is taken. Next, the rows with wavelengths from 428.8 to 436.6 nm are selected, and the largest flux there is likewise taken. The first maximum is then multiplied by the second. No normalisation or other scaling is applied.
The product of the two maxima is 698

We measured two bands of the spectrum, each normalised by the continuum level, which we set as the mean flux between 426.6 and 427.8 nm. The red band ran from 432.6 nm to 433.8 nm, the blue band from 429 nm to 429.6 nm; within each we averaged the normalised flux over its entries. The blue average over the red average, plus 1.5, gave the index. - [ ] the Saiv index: 2.50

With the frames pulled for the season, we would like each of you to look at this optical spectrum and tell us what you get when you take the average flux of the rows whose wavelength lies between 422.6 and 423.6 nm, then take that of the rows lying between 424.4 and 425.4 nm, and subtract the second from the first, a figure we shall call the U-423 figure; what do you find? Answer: -1.7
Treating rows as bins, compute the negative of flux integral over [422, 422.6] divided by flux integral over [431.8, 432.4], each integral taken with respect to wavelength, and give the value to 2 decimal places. -1.02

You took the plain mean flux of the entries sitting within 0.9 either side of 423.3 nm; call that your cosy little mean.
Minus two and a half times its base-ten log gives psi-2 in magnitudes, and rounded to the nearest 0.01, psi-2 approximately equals -3.20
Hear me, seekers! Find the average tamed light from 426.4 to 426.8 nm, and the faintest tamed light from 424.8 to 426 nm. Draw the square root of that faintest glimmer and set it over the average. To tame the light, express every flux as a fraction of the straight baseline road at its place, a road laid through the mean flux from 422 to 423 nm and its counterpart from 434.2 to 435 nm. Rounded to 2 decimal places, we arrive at 0.95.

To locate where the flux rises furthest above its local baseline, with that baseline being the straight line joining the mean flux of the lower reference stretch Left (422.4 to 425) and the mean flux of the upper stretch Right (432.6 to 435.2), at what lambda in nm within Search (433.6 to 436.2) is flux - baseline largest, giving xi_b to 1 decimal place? 434.1 nm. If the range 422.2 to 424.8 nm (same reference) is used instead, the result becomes 424.5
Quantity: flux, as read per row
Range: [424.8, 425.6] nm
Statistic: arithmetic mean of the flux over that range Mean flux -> 20.1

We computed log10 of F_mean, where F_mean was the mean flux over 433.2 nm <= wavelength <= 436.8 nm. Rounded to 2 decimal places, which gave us 1.30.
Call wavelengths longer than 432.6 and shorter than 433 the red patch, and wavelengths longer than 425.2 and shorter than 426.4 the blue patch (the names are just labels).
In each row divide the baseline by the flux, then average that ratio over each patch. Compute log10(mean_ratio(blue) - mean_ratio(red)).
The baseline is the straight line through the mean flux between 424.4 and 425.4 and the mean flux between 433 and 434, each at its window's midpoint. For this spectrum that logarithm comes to -1.3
